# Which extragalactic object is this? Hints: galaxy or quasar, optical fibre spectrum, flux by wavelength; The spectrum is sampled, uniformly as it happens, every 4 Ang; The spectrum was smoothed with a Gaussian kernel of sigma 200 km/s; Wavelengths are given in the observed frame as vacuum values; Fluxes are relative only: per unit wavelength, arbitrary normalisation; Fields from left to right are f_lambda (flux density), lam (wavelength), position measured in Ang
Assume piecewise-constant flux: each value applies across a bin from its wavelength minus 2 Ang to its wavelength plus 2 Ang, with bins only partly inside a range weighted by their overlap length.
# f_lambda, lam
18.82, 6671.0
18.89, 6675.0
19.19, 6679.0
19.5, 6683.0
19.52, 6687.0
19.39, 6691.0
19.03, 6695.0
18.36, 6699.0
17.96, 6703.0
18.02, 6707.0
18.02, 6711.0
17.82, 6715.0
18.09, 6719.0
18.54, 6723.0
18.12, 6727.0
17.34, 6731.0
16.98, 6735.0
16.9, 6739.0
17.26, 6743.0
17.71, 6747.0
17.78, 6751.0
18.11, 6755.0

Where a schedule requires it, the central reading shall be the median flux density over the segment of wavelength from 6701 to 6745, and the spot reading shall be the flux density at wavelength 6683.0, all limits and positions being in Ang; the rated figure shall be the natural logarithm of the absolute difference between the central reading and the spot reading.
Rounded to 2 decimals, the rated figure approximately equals 0.43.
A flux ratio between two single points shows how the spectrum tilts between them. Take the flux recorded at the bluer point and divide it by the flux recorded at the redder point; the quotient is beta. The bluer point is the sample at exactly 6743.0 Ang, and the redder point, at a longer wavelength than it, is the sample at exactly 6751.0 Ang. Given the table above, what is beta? 0.97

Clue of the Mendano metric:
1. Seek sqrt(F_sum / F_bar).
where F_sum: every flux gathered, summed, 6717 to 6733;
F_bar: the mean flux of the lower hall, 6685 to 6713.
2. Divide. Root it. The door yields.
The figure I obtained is 2.0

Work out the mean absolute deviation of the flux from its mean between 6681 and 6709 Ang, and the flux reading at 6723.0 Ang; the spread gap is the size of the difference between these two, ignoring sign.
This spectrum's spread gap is 17.9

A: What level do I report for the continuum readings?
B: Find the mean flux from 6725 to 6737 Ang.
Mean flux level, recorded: 17.48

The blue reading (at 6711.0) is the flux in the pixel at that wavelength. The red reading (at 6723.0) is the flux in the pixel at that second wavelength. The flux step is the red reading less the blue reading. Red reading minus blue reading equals 0.52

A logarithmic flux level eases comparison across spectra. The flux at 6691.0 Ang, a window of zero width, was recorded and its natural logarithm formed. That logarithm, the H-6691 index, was 2.96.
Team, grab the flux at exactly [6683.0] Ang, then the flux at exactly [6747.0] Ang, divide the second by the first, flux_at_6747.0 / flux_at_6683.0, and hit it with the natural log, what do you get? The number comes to -0.10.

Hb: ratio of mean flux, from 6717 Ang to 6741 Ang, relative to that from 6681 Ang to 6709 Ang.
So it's 0.94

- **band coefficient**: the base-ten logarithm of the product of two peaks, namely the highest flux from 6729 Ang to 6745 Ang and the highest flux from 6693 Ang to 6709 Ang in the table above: 2.52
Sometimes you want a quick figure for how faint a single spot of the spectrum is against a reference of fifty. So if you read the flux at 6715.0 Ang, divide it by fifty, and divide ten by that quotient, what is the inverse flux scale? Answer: 28.1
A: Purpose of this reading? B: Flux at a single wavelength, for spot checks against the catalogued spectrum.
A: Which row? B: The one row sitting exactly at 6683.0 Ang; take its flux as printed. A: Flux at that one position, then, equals 19.5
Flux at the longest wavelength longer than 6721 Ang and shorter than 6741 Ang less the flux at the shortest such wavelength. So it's -1.6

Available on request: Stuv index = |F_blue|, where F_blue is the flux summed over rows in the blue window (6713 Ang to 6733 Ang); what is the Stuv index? 90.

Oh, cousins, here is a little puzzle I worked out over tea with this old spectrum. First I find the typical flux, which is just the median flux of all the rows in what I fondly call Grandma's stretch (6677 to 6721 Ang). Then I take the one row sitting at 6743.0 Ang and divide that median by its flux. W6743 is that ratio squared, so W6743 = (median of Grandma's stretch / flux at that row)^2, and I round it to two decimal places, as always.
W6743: 1.13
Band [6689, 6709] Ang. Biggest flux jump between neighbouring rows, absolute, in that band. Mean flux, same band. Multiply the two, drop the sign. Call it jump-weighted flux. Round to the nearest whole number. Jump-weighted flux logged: 12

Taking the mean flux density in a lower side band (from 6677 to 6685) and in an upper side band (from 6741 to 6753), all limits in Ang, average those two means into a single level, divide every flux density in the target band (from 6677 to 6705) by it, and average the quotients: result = 1.029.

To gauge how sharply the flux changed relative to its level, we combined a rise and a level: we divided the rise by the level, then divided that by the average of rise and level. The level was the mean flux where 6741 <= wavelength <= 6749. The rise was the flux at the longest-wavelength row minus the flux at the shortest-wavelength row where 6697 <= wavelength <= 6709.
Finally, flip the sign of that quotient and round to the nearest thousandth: 0.002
